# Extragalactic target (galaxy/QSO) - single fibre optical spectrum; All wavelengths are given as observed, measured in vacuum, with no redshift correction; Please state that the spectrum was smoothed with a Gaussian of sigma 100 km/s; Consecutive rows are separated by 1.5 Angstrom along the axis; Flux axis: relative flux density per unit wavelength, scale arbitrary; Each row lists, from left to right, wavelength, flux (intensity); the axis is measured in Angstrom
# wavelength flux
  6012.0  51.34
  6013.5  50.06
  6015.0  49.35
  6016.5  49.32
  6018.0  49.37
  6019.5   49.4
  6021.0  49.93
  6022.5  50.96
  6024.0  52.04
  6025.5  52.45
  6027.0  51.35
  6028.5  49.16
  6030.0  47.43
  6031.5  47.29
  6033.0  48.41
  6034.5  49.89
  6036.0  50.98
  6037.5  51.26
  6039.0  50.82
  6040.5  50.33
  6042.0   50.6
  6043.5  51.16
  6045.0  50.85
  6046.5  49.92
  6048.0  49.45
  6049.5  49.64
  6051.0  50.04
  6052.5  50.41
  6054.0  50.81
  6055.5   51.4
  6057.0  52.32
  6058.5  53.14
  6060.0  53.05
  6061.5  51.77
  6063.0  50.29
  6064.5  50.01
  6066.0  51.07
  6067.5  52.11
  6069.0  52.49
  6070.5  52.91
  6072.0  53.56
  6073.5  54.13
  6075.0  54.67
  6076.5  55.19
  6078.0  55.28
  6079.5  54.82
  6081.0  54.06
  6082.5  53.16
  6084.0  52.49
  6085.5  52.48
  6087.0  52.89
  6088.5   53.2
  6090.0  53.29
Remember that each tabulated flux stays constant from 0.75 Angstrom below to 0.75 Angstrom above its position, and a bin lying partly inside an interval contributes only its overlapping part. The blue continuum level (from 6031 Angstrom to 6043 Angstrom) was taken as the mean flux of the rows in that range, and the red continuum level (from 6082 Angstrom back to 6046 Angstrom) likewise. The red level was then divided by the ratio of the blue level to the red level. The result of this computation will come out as 54.5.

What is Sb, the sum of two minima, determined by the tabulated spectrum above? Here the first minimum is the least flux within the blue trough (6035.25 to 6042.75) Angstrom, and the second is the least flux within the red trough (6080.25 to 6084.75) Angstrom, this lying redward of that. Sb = 103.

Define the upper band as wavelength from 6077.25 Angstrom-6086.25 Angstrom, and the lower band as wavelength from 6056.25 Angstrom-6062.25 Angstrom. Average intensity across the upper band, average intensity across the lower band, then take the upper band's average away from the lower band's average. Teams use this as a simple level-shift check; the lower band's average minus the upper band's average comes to -1.1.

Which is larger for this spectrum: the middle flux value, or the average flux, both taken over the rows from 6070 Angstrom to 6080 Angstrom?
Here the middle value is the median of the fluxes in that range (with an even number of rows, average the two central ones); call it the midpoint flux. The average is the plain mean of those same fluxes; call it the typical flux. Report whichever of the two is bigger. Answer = 54.7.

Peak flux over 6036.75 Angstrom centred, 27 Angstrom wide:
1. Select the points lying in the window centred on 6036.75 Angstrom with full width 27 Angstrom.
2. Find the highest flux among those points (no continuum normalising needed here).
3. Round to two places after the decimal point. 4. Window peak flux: 52.45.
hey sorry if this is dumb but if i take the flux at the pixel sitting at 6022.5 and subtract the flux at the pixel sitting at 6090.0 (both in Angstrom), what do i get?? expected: -2.33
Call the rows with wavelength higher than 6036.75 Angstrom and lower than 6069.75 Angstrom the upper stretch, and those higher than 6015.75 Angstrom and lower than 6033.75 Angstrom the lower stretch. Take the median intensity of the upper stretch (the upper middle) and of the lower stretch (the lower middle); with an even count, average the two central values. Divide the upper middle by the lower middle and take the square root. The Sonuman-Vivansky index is 1.01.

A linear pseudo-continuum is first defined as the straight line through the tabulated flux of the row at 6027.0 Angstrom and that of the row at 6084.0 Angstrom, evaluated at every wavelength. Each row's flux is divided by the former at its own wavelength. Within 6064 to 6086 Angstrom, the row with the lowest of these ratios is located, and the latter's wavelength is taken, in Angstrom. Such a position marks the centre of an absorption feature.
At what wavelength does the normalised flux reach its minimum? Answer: 6064.5 Angstrom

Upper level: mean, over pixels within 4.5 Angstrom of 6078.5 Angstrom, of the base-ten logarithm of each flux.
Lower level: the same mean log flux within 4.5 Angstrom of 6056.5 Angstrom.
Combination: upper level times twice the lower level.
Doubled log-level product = 5.96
